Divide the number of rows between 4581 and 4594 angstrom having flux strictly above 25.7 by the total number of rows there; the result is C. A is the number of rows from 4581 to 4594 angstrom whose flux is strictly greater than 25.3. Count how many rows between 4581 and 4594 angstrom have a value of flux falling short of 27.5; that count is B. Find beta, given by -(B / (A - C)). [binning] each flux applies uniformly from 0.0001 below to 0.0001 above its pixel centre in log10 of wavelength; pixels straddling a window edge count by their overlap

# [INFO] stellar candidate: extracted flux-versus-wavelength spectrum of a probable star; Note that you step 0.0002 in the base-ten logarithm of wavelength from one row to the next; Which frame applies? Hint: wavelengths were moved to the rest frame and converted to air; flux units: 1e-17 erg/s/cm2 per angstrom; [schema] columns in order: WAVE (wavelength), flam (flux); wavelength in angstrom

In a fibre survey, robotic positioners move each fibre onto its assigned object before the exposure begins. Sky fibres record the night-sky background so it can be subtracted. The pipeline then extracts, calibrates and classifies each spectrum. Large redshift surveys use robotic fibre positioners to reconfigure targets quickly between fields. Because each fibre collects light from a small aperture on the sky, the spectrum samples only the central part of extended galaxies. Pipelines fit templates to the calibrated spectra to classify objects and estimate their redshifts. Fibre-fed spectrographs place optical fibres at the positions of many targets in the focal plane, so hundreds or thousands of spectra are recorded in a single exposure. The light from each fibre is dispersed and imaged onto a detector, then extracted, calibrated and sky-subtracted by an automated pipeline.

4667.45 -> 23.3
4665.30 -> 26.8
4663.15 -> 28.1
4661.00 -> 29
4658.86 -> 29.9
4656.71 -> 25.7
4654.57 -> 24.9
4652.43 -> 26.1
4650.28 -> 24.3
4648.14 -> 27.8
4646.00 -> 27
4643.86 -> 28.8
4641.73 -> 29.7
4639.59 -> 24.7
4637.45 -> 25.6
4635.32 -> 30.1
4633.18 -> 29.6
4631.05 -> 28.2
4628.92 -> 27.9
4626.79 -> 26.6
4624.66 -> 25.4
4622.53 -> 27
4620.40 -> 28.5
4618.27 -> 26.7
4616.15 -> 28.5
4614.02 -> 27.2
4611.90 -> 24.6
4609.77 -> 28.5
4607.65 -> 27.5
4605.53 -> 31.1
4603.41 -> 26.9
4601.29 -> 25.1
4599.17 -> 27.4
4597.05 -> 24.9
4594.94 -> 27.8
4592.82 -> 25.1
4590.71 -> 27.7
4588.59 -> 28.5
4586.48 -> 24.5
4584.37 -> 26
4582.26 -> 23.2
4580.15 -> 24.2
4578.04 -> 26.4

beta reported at -1.6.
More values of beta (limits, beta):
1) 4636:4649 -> -0.7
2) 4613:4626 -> -0.8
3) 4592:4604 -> -2.0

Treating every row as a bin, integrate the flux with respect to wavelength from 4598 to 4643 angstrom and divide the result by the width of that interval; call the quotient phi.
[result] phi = 27.5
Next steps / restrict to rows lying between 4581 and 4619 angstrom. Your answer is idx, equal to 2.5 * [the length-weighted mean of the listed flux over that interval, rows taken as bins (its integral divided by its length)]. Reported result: 66.8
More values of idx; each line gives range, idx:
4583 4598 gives 65.8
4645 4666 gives 67.4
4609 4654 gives 68.1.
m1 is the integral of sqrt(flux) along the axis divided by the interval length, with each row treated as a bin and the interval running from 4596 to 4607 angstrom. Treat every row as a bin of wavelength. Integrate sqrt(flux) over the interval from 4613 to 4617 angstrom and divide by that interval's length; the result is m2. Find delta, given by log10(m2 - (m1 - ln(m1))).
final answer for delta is 0.235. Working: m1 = 5.20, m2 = 5.27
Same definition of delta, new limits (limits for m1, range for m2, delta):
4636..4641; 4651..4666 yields 0.244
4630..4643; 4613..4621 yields 0.214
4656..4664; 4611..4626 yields 0.187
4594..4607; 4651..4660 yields 0.201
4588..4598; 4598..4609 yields 0.236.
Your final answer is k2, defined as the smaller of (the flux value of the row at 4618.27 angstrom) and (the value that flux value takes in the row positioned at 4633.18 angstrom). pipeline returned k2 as 26.7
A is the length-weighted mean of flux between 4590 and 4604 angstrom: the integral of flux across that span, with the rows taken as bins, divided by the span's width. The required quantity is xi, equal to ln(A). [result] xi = 3.27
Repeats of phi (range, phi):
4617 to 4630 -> 27.1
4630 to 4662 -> 27.4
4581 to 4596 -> 26.1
